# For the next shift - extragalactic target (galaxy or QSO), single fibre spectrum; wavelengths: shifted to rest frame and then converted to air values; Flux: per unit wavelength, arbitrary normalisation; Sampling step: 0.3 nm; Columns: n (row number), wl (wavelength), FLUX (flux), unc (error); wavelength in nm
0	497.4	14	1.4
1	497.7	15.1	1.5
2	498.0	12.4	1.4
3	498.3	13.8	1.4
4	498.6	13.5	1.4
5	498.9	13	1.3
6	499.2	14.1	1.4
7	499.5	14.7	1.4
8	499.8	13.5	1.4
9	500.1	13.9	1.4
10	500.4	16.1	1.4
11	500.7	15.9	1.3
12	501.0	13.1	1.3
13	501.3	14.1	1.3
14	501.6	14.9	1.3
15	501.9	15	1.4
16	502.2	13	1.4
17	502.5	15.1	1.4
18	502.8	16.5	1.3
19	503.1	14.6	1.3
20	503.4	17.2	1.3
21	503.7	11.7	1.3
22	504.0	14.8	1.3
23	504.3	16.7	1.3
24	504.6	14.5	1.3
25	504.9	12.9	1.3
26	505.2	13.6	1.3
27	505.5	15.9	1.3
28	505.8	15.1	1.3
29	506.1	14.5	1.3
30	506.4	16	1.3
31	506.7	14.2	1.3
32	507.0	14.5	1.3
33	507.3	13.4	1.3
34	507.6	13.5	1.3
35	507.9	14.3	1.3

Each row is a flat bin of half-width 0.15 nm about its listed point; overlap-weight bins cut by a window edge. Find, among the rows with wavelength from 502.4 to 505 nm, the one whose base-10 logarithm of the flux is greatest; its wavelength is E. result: 503.4 nm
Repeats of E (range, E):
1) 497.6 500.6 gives 500.4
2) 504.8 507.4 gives 506.4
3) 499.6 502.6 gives 500.4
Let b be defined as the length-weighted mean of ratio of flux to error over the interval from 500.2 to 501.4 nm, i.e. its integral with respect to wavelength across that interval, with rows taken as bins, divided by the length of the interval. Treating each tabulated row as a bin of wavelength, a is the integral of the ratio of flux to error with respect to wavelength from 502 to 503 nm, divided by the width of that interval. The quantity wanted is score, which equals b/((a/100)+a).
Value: 1.01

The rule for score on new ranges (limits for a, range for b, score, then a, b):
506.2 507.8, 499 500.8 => 0.95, 11.0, 10.6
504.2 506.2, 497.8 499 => 0.84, 11.3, 9.6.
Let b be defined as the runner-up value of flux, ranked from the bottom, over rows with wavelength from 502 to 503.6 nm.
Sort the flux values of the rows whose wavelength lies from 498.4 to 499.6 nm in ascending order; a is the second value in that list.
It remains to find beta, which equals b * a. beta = 197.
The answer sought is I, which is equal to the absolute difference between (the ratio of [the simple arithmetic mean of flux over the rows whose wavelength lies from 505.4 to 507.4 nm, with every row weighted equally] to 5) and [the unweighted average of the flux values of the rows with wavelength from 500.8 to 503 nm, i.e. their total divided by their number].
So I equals 11.6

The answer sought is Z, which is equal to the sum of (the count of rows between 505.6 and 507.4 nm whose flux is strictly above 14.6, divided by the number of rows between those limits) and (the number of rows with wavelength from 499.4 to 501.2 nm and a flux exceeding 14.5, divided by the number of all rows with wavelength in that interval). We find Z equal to 0.83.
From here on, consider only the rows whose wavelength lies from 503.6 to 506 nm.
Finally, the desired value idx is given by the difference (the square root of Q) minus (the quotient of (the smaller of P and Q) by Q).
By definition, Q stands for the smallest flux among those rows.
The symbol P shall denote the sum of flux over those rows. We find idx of 2.42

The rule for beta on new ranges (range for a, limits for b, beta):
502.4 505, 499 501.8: 174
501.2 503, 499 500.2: 196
